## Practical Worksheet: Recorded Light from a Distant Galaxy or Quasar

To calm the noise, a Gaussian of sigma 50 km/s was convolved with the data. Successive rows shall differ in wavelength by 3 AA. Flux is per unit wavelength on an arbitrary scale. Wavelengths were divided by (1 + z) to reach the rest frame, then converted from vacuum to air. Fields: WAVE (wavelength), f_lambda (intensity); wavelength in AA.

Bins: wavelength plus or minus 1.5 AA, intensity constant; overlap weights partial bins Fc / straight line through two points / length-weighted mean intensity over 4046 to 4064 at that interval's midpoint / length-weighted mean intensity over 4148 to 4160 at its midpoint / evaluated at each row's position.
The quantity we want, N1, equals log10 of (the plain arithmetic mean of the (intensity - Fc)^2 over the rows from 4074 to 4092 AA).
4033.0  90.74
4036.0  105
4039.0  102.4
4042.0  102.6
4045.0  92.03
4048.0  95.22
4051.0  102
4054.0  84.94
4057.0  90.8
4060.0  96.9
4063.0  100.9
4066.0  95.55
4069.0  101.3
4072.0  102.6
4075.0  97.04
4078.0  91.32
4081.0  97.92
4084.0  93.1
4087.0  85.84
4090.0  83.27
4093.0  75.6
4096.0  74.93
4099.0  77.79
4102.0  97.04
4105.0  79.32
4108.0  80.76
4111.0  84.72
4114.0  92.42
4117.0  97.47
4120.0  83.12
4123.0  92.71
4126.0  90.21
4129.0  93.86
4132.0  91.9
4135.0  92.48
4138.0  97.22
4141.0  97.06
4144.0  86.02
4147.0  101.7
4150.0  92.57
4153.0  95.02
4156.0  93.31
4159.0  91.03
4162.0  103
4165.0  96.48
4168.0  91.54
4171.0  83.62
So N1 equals 1.58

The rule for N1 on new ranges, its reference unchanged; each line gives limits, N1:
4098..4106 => 2.22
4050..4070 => 1.56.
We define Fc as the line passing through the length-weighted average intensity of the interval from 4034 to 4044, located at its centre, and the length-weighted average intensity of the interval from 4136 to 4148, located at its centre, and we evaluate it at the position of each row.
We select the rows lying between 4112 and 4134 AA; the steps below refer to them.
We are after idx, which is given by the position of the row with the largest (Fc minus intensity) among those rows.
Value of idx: 4120.0 AA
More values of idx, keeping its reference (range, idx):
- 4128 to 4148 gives 4144.0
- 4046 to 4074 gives 4054.0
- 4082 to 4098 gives 4096.0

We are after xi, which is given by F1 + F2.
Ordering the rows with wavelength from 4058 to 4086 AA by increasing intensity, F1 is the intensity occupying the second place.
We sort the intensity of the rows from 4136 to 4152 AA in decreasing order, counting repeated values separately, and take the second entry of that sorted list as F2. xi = 190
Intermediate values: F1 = 93.1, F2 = 97.22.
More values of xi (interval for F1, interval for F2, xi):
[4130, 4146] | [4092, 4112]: 177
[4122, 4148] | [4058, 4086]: 192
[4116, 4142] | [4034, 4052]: 193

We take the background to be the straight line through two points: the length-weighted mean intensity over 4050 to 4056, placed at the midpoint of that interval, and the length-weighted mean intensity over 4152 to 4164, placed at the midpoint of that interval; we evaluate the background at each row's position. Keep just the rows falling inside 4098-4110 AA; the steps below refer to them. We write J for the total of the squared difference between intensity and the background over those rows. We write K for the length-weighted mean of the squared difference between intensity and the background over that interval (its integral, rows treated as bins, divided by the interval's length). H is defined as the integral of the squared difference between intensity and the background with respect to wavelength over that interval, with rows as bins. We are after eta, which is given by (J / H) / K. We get 0.002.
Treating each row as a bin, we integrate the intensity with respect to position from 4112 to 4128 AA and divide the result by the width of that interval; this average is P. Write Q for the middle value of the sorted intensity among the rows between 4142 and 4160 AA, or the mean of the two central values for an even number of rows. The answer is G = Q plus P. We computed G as 184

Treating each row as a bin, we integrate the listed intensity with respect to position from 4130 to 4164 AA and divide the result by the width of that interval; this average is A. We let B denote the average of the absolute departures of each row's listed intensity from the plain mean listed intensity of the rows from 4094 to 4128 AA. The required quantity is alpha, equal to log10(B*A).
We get 2.8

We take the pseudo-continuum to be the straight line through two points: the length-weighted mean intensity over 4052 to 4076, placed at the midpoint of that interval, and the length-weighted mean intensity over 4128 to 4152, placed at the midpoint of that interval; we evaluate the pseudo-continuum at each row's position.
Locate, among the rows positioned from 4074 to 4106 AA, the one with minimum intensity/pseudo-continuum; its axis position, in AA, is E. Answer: 4096.0 AA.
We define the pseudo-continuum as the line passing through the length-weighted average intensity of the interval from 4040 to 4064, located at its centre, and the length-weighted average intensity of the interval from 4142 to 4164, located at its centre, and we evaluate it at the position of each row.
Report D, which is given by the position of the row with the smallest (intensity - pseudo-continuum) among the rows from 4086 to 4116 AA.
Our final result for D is 4096.0 AA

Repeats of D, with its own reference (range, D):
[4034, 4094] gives 4093.0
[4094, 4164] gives 4096.0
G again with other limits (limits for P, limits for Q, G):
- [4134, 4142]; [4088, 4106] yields 174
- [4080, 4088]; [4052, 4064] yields 186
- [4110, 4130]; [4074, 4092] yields 183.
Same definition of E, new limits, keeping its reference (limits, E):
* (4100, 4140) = 4105.0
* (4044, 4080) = 4054.0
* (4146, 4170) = 4159.0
